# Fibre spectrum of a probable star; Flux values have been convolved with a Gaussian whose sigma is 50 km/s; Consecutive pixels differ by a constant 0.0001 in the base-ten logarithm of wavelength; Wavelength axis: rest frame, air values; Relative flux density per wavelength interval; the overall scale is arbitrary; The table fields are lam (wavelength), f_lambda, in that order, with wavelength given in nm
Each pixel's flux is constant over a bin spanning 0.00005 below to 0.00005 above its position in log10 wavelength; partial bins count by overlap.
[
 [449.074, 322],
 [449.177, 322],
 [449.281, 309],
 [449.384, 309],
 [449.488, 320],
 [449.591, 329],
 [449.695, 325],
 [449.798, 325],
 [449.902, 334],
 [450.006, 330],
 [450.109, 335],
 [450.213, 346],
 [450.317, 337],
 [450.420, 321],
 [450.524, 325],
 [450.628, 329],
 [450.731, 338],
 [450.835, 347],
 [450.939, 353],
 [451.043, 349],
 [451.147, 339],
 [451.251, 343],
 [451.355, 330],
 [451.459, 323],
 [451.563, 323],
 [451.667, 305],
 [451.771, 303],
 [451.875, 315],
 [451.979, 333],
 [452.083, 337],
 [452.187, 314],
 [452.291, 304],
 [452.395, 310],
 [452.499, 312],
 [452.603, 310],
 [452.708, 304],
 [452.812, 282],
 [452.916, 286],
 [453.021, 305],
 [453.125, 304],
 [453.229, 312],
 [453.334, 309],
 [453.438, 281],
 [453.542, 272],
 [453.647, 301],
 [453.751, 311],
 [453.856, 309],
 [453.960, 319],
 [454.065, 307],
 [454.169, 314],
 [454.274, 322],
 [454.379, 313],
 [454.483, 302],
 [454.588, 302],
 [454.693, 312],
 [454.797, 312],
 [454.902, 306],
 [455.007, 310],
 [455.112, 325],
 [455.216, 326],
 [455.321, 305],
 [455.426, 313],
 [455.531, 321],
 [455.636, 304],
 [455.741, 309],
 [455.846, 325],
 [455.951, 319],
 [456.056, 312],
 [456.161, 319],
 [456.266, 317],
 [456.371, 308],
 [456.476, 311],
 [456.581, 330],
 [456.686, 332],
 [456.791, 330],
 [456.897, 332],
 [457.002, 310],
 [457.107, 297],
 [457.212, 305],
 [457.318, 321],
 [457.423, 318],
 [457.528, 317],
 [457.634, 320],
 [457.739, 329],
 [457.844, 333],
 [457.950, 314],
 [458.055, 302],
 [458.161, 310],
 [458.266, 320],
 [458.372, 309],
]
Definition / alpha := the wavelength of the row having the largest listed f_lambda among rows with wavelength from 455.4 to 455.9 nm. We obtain 455.846 nm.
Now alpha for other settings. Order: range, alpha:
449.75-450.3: 450.213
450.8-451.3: 450.939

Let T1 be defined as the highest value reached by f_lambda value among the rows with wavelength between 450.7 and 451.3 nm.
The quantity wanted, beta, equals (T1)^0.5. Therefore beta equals 18.8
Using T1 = 353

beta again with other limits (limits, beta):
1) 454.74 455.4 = 18.1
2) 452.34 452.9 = 17.7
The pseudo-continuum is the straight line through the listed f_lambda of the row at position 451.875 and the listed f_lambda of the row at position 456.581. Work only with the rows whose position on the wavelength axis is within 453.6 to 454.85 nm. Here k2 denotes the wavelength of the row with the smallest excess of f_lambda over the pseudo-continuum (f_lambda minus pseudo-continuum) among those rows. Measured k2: 454.588 nm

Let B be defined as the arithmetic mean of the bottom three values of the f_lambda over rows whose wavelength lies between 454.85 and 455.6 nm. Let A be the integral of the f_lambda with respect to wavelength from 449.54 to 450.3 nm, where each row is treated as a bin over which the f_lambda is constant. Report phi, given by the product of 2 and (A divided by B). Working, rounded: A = 252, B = 307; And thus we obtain 1.64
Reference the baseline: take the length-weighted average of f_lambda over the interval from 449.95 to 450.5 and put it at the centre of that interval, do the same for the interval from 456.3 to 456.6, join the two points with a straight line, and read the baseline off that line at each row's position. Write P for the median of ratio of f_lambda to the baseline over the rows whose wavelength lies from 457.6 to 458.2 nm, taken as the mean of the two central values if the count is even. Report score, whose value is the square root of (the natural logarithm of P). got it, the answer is 0.136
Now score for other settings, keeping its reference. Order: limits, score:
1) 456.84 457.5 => 0.059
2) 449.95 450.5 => 0.063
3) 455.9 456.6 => 0.064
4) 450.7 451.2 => 0.213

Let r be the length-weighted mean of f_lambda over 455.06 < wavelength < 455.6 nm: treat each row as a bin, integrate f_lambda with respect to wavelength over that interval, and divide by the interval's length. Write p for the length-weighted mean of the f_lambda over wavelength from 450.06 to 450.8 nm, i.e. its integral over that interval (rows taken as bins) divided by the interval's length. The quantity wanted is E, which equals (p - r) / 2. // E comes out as 8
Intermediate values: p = 333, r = 318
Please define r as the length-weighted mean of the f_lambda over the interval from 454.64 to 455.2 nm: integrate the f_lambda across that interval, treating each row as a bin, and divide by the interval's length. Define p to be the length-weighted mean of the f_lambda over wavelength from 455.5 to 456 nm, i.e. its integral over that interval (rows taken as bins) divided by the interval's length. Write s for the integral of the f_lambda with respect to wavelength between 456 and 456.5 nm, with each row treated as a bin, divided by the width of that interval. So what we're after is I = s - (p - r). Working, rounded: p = 315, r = 314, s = 314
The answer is 313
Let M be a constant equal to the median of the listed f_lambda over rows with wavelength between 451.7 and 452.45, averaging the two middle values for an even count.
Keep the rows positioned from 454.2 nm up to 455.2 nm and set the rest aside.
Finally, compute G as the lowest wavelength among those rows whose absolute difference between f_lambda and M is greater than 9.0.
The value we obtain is 454.483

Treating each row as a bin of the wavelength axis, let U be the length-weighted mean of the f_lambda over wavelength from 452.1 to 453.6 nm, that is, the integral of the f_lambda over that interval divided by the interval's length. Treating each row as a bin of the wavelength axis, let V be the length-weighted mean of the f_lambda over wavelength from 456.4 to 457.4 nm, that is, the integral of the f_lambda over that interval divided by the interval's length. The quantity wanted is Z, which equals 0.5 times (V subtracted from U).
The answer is -9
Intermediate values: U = 301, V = 318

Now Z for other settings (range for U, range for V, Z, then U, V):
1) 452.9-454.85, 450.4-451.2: -16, 305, 338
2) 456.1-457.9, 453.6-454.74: 5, 319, 310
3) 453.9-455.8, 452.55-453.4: 6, 312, 301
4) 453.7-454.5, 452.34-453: 6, 313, 301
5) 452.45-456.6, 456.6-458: -6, 309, 320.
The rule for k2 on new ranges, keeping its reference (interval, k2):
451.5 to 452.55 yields 452.291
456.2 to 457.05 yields 457.002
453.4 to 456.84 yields 453.542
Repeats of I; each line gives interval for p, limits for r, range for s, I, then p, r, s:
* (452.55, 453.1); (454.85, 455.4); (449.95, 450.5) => 350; 298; 314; 333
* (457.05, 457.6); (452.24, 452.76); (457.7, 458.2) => 314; 312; 308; 317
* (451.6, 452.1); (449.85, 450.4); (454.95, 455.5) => 334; 318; 336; 316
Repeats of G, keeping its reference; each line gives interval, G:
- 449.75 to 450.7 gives 449.798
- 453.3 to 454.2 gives 453.438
